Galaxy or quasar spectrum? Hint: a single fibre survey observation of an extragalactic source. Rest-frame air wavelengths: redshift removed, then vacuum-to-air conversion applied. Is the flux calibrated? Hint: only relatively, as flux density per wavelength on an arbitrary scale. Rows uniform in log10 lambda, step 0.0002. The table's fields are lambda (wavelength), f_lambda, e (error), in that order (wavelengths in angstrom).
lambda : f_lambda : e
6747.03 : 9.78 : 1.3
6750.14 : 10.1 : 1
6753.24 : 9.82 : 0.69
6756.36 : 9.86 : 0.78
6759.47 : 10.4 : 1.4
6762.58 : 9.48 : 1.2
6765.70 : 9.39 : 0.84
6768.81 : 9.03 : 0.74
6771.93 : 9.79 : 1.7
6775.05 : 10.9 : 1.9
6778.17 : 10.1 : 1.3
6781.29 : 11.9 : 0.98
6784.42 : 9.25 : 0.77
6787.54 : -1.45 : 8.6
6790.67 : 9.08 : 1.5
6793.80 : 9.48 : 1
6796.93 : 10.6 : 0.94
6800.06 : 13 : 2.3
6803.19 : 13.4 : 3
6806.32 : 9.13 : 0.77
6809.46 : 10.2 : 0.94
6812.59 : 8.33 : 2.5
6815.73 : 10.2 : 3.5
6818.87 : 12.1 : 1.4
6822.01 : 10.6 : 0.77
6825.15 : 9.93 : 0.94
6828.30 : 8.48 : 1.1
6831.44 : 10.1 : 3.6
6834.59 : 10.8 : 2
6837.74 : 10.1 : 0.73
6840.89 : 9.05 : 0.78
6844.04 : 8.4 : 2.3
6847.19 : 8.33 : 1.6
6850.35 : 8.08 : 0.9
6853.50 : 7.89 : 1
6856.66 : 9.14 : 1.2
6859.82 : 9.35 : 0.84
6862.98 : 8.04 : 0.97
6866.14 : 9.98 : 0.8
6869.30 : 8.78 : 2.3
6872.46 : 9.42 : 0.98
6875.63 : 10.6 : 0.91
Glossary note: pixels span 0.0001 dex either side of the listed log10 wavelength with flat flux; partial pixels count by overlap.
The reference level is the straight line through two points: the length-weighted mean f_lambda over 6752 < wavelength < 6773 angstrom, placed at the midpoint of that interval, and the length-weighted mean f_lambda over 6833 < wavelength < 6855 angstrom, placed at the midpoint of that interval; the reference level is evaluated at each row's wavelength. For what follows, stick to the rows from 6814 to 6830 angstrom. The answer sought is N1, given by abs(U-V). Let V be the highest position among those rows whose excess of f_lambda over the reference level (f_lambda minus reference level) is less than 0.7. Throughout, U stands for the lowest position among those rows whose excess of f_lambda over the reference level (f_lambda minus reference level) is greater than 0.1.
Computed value 12.6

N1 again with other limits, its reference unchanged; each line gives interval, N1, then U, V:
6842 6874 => 12.6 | 6856.66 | 6869.30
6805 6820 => 3.1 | 6809.46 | 6812.59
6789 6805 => 3.1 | 6796.93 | 6793.80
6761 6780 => 6.2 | 6771.93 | 6778.17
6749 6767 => 15.6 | 6750.14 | 6765.70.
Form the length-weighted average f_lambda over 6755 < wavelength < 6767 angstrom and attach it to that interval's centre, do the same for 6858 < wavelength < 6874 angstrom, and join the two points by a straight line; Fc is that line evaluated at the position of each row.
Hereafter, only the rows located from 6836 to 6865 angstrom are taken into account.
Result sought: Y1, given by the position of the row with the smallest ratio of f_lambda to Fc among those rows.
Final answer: 6853.50 angstrom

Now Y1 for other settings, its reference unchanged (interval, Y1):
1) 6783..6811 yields 6787.54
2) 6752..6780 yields 6768.81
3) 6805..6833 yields 6812.59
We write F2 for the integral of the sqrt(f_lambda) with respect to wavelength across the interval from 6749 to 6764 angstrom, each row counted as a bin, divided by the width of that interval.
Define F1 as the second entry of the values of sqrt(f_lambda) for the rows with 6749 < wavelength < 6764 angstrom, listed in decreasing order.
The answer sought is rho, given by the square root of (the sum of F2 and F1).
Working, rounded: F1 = 3.18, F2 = 3.15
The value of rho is 2.52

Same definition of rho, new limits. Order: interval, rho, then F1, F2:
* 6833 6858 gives 2.48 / 3.18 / 2.99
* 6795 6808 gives 2.64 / 3.61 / 3.38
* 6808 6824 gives 2.54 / 3.26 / 3.20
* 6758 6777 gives 2.52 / 3.22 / 3.13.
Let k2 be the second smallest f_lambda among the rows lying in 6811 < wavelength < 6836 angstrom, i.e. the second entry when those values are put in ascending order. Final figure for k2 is 8.48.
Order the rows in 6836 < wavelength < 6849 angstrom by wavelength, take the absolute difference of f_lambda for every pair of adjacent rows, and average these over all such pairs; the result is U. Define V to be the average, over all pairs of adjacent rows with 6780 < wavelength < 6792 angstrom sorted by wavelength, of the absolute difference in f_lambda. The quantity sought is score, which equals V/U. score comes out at 13.5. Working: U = 0.59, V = 8.0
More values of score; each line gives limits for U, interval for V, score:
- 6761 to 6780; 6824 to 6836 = 2.0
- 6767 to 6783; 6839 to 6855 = 0.3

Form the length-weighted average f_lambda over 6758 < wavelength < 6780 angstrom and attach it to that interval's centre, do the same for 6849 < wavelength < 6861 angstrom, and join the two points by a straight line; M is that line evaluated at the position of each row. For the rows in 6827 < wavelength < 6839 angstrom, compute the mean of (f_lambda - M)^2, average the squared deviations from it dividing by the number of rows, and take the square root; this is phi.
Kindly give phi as 1.2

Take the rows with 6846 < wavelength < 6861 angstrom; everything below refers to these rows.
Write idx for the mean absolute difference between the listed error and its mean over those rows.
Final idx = 0.2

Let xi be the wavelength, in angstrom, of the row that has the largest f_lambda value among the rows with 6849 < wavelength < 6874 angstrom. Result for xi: 6866.14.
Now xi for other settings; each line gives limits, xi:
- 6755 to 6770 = 6759.47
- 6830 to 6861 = 6834.59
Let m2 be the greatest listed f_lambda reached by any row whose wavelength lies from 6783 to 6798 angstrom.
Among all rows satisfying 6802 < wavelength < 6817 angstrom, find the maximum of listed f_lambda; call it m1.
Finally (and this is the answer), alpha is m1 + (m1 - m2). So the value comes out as 16.2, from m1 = 13.4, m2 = 10.6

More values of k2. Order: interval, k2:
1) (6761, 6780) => 9.39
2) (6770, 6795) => 9.08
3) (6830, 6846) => 9.05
